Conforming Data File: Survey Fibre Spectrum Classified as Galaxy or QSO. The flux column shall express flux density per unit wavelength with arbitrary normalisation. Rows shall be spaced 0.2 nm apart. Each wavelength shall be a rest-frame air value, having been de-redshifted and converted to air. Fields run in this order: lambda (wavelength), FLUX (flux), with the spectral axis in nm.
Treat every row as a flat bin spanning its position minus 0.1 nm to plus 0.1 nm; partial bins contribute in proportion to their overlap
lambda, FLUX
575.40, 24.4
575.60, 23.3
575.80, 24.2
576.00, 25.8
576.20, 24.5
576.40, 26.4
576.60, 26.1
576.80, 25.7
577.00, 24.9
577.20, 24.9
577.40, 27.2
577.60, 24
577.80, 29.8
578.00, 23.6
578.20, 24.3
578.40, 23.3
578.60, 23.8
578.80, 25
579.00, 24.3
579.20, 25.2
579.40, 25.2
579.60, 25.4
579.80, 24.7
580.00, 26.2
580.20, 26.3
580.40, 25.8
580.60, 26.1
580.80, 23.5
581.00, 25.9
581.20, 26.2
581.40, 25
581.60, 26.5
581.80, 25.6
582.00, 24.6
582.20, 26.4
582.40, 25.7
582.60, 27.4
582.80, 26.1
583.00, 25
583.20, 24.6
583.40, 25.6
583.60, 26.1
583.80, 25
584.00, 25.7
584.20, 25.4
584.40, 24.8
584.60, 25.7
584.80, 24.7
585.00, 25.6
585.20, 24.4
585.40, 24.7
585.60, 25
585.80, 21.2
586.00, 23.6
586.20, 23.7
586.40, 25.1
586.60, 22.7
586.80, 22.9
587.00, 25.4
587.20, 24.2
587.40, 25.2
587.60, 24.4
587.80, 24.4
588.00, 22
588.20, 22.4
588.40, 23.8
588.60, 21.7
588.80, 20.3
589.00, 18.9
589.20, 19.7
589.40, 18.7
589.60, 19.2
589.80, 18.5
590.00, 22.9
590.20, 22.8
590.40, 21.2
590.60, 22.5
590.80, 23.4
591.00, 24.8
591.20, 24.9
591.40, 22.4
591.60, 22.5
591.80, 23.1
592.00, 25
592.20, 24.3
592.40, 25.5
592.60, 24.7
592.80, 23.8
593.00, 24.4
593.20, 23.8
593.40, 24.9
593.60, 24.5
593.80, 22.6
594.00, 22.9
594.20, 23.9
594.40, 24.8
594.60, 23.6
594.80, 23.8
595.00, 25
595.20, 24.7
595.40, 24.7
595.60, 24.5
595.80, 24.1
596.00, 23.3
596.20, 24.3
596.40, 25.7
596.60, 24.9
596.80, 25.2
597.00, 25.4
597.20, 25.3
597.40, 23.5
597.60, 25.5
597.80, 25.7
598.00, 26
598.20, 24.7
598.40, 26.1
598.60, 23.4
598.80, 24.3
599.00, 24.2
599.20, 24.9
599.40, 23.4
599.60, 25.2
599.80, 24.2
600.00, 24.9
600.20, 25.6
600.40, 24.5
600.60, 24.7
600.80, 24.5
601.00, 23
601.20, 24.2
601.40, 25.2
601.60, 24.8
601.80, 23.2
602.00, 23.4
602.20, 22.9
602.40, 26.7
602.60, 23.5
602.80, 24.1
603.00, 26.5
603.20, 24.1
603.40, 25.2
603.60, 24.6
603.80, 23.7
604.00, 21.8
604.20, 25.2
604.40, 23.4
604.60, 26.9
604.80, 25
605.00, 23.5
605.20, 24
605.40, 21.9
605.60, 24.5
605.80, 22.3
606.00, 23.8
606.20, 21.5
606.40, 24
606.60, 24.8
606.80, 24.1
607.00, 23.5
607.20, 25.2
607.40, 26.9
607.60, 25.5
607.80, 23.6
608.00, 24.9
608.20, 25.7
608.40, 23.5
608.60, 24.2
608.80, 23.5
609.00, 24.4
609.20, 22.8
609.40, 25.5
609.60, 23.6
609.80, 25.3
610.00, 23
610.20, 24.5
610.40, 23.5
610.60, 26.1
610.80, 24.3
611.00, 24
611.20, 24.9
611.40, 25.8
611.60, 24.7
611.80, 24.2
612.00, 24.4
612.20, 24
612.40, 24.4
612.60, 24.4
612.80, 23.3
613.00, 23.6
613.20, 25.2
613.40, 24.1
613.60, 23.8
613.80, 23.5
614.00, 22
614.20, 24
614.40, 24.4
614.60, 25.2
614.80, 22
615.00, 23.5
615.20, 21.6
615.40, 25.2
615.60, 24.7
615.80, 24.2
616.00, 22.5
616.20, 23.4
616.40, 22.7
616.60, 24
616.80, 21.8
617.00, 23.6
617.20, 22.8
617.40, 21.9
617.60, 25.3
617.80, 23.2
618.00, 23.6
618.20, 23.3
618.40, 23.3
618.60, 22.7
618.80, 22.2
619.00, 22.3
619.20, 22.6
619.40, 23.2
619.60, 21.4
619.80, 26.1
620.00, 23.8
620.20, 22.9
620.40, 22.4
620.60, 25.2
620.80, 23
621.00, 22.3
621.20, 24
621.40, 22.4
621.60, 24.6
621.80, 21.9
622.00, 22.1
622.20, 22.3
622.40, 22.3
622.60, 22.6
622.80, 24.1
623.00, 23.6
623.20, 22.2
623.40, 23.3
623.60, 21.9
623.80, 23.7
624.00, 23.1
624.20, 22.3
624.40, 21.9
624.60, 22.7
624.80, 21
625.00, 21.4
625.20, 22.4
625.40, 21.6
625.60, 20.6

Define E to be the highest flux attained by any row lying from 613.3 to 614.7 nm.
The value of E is 25.2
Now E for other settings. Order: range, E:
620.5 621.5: 25.2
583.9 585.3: 25.7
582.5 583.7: 27.4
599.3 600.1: 25.2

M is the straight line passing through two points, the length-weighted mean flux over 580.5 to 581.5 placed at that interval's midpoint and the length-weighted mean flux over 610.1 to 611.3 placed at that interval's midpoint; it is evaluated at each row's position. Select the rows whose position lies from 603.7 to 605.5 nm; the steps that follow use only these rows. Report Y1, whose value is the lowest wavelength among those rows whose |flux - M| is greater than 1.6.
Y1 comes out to 604.00 nm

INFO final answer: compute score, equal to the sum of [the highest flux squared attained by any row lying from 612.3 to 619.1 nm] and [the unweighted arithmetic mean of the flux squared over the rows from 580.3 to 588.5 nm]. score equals 1258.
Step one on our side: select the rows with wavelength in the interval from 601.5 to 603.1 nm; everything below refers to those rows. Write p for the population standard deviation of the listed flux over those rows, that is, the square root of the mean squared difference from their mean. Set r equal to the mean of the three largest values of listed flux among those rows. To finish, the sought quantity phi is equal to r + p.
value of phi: 27.4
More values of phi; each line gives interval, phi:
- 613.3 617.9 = 26.3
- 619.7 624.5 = 26.4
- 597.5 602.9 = 27.3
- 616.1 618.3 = 25.2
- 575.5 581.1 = 29.2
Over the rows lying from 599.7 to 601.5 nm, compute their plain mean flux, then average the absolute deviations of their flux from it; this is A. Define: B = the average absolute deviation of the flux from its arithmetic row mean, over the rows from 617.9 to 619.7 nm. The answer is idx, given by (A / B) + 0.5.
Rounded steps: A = 0.50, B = 0.55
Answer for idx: 1.42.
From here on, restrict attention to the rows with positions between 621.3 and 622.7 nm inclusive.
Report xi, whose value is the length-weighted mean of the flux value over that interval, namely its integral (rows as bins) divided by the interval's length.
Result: 22.6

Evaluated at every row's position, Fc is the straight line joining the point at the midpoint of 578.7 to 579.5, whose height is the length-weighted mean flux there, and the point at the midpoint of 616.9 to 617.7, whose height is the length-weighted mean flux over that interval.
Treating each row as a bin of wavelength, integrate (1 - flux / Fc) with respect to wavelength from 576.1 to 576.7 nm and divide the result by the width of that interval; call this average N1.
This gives -0.025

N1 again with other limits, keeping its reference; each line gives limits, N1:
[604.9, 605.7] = 0.017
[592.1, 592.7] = -0.018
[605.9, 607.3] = -0.001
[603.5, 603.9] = -0.009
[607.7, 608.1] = -0.020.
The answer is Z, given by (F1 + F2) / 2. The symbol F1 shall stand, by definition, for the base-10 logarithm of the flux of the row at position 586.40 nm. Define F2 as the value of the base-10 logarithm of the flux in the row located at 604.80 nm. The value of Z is 1.40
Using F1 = 1.40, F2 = 1.40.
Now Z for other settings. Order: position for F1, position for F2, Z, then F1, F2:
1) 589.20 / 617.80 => 1.33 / 1.29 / 1.37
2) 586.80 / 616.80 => 1.35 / 1.36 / 1.34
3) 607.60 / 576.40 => 1.41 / 1.41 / 1.42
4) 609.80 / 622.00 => 1.37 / 1.40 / 1.34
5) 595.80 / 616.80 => 1.36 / 1.38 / 1.34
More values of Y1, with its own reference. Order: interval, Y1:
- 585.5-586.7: 585.80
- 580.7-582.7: 580.80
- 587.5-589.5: 588.00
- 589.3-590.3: 589.40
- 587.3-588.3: 588.00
